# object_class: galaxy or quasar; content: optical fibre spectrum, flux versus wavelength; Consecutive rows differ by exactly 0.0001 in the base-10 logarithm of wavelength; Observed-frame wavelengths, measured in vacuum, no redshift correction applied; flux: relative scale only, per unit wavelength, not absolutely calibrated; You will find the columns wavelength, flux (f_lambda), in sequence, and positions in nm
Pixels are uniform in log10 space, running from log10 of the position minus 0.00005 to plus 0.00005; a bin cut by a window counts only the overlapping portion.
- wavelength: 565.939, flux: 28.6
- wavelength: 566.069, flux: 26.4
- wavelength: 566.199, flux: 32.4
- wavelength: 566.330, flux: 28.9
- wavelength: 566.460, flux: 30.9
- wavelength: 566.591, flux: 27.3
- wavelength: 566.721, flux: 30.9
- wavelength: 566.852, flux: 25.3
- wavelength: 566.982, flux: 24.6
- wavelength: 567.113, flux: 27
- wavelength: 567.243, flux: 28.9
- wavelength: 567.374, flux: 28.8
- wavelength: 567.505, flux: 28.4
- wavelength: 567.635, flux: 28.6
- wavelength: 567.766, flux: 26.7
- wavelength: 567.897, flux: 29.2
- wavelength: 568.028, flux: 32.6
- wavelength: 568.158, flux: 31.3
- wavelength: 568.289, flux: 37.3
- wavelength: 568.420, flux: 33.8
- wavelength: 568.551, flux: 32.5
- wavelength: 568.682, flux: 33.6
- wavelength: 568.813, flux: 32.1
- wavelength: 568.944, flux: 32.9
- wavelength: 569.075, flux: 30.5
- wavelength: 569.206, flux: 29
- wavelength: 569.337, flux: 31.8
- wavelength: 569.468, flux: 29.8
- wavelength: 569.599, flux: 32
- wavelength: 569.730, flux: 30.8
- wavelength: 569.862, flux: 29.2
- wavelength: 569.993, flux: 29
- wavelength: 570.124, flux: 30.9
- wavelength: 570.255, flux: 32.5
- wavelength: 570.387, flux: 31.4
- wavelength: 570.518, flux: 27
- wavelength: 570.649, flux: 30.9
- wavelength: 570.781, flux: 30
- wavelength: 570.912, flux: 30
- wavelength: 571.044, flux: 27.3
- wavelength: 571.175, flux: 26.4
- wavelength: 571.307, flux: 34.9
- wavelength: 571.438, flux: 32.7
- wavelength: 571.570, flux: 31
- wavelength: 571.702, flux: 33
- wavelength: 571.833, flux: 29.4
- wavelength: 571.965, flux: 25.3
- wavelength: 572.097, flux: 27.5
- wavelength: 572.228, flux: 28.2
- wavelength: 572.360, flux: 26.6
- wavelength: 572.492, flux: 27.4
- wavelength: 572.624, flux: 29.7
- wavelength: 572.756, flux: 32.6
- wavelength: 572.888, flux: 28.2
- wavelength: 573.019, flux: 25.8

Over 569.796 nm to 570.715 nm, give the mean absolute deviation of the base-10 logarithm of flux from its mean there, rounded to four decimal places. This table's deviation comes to 0.0216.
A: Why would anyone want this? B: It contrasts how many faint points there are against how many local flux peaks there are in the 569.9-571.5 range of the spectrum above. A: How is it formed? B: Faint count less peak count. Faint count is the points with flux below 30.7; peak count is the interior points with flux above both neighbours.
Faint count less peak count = 3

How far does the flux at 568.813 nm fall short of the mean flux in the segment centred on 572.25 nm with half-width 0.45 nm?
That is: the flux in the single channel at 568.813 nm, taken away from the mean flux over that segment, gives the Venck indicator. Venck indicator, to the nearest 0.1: -4.4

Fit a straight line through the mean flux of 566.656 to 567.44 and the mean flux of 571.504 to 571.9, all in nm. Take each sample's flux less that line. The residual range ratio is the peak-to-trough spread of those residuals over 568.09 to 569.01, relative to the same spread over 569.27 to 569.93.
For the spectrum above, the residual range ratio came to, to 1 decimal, 2.0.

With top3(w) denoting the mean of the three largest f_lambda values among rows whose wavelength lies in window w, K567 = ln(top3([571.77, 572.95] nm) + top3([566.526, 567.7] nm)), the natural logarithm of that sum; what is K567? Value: 4.10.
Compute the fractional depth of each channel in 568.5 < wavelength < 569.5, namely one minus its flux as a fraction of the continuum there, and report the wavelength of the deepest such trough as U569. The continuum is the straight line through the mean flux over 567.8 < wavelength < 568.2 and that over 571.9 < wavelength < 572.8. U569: 569.206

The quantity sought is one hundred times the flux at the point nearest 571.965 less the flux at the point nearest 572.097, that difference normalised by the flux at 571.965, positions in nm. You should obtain -9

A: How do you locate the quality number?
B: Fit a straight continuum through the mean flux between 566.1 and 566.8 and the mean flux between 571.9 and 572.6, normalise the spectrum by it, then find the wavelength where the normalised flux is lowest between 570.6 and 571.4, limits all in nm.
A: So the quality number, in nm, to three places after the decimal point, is 571.175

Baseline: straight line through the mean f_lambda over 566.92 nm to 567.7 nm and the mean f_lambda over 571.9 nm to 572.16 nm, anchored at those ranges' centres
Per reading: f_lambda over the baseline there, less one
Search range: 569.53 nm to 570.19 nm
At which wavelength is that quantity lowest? 569.993 nm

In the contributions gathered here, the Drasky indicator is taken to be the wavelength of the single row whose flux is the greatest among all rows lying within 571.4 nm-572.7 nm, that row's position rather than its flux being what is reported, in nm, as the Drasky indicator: 571.702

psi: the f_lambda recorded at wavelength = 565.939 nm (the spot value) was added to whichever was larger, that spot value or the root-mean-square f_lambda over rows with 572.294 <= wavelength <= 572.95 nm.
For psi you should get 58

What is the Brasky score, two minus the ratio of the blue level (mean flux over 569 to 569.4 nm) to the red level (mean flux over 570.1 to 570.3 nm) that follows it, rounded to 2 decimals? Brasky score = 1.04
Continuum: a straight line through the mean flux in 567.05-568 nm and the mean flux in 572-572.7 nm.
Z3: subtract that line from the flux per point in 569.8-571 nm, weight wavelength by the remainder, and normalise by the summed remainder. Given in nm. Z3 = 570.40 nm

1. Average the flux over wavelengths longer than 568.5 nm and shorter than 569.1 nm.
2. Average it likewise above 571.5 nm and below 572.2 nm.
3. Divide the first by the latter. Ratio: 1.11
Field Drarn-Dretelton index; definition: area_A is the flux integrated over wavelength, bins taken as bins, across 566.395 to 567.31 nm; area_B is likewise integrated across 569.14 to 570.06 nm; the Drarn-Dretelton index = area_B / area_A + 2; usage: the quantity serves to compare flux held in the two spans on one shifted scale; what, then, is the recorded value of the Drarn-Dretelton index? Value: 3.09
